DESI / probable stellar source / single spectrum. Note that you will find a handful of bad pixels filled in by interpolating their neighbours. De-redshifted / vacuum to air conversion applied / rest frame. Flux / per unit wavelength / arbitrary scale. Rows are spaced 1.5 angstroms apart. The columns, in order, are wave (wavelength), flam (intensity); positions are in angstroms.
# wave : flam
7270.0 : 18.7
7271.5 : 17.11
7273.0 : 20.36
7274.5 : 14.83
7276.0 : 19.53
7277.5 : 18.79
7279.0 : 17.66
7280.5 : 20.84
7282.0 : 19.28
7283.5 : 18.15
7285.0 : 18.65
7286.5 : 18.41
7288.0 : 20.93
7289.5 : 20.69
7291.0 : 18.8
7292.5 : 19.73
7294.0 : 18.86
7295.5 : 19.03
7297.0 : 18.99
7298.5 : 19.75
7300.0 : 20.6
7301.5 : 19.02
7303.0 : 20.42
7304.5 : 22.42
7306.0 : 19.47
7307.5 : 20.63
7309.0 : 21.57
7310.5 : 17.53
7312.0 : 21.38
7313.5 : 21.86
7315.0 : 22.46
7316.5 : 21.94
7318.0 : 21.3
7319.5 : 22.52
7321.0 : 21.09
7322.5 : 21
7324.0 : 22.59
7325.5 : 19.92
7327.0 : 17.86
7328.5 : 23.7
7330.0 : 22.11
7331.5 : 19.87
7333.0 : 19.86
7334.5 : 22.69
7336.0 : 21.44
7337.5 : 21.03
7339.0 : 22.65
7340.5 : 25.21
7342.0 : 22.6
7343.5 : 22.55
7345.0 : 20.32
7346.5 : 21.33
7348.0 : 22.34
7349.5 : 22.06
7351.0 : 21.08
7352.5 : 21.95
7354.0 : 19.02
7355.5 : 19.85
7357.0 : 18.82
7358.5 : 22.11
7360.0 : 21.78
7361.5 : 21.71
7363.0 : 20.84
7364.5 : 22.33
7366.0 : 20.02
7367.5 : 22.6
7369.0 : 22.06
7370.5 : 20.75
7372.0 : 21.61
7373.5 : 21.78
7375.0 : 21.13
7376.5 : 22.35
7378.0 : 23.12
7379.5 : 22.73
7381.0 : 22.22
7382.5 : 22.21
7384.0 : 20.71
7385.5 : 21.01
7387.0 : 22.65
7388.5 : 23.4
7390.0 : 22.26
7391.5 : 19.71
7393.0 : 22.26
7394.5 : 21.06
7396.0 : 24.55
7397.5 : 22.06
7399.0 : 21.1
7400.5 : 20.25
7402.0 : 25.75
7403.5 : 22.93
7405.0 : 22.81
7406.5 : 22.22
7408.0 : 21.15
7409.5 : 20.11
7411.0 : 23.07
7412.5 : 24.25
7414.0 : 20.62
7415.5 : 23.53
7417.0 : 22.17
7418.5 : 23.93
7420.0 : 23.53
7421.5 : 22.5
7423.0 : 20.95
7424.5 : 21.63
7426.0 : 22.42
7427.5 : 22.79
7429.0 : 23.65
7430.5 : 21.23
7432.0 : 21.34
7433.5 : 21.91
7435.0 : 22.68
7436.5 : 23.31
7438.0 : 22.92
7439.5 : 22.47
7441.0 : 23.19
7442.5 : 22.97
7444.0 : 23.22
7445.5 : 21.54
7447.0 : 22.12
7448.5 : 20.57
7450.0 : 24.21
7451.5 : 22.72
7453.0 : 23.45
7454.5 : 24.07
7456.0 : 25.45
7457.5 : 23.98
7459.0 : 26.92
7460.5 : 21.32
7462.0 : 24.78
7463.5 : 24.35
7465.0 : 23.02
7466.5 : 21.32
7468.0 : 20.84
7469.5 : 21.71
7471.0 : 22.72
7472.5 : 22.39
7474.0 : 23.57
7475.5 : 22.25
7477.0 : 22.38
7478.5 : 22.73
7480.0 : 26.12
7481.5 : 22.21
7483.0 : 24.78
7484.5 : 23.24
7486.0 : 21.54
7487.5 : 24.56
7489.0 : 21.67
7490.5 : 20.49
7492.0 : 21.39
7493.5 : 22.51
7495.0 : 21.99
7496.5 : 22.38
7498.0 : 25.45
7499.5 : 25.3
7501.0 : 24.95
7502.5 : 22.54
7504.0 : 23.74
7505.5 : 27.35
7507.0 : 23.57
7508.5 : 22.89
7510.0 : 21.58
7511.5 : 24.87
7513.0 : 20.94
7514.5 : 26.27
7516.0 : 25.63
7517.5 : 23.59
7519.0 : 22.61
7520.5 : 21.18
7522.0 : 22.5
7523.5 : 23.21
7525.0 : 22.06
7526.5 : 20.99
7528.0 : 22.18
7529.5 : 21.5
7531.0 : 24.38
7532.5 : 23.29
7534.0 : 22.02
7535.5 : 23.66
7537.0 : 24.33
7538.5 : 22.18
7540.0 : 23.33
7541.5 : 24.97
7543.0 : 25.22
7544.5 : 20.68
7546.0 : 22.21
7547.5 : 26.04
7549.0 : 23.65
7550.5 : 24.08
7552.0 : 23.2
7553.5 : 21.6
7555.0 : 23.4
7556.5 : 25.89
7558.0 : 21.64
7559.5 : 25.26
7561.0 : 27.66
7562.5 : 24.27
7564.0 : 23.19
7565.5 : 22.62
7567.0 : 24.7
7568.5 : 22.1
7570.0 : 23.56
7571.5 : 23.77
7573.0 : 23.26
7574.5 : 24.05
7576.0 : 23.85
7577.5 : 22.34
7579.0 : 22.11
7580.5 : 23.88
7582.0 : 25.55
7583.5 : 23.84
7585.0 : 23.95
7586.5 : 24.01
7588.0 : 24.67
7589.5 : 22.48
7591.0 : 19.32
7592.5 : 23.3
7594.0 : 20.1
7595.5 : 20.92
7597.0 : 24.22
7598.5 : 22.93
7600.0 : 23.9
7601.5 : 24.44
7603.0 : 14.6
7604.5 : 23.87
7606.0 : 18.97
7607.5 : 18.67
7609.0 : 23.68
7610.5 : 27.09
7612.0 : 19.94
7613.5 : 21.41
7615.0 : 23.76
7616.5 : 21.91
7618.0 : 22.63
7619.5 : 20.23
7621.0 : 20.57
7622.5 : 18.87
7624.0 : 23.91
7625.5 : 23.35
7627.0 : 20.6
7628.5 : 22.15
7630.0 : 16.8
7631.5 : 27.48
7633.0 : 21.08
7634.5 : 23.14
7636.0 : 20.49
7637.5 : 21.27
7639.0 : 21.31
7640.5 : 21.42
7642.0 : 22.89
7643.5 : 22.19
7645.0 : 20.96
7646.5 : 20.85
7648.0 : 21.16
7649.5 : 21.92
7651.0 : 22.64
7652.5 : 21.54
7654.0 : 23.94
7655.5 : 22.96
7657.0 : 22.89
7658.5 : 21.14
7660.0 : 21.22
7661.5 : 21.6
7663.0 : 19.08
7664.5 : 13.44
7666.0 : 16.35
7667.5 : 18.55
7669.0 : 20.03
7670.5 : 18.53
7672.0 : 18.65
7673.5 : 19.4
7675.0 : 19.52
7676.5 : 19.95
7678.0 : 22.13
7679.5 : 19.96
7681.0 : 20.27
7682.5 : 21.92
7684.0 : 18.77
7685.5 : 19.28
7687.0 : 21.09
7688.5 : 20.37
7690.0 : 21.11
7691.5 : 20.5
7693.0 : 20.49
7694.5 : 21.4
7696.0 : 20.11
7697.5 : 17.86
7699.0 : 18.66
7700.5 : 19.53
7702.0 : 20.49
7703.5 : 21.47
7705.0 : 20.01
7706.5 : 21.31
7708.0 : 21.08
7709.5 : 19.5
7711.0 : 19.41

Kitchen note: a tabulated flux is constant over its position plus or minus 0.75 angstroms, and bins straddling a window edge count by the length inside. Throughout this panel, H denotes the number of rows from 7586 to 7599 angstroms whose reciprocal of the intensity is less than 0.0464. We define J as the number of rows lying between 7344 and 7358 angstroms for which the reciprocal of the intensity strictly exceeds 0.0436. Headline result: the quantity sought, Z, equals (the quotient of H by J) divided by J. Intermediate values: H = 6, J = 9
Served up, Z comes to 0.07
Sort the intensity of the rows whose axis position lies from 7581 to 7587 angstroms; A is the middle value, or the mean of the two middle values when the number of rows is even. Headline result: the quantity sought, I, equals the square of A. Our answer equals 575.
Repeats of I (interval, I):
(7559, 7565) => 613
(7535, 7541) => 552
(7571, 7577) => 567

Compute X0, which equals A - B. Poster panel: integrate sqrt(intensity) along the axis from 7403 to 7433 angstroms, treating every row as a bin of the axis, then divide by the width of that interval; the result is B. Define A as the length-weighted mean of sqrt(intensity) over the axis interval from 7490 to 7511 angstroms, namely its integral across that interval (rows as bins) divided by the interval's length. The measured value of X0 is 0.10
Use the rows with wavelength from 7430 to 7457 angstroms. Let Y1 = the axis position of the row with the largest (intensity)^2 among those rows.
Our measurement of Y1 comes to 7456.0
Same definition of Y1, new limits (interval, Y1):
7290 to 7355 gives 7340.5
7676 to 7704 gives 7678.0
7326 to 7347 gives 7340.5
